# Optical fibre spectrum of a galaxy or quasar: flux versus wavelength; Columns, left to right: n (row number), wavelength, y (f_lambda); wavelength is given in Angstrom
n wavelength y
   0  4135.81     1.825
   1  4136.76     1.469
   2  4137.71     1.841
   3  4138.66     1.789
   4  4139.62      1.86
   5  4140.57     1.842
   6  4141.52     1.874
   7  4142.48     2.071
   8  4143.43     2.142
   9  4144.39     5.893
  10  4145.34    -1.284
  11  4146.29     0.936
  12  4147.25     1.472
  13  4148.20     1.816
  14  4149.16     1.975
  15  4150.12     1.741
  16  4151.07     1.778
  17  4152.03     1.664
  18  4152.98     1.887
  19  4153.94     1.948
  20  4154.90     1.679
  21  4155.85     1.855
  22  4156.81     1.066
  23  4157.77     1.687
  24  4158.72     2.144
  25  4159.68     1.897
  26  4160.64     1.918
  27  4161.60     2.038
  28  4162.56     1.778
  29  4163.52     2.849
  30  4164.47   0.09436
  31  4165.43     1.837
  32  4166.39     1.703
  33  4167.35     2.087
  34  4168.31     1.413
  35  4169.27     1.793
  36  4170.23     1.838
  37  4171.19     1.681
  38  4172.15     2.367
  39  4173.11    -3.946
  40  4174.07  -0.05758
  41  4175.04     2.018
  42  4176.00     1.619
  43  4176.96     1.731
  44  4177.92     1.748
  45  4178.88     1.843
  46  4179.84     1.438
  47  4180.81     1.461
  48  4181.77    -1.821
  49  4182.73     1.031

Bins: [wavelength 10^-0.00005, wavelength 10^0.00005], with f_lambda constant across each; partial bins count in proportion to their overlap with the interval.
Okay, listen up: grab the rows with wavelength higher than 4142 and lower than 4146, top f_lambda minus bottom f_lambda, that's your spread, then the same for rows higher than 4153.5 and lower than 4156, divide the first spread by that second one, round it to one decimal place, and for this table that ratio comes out 26.7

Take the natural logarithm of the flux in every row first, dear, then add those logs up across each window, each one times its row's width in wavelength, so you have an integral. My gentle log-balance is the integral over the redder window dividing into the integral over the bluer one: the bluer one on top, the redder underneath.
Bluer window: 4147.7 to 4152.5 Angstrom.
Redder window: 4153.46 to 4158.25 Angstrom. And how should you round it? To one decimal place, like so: 1.2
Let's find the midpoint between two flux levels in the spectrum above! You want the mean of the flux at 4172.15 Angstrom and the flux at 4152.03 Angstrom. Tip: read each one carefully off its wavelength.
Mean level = 2.0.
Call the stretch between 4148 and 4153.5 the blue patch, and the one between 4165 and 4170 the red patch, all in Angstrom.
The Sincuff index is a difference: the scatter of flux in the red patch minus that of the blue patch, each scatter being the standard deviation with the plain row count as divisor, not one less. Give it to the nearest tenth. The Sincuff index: 0.1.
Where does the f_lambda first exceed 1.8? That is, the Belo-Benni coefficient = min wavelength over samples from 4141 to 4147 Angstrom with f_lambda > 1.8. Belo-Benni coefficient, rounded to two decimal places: 4141.52 Angstrom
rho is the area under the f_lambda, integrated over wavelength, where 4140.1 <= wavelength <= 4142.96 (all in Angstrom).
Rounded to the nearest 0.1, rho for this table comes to 5.5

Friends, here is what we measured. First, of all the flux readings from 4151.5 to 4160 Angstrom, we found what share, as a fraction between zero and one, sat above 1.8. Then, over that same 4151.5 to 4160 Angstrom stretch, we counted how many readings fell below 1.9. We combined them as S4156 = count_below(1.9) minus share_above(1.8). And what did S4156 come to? 6.4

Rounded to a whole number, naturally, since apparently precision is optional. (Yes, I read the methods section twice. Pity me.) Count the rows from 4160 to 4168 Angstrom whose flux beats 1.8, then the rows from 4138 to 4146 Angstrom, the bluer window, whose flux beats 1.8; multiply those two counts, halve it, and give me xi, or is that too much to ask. 15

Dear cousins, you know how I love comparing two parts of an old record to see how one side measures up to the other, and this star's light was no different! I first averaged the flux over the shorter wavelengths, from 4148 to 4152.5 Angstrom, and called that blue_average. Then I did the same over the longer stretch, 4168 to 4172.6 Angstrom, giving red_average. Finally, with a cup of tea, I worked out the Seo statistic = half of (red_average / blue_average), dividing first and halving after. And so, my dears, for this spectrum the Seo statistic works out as 0.51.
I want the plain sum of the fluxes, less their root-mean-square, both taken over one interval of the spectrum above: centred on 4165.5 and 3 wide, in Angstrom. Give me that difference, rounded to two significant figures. 2.2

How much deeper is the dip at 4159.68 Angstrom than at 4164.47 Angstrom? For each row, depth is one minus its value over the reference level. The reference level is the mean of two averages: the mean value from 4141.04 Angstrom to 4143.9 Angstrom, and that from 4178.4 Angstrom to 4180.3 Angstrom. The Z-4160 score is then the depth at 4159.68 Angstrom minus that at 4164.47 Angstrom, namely -1.0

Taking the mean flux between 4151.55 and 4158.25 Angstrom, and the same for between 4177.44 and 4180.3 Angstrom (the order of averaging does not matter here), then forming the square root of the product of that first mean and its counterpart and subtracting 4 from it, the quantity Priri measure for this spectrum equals -2.32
